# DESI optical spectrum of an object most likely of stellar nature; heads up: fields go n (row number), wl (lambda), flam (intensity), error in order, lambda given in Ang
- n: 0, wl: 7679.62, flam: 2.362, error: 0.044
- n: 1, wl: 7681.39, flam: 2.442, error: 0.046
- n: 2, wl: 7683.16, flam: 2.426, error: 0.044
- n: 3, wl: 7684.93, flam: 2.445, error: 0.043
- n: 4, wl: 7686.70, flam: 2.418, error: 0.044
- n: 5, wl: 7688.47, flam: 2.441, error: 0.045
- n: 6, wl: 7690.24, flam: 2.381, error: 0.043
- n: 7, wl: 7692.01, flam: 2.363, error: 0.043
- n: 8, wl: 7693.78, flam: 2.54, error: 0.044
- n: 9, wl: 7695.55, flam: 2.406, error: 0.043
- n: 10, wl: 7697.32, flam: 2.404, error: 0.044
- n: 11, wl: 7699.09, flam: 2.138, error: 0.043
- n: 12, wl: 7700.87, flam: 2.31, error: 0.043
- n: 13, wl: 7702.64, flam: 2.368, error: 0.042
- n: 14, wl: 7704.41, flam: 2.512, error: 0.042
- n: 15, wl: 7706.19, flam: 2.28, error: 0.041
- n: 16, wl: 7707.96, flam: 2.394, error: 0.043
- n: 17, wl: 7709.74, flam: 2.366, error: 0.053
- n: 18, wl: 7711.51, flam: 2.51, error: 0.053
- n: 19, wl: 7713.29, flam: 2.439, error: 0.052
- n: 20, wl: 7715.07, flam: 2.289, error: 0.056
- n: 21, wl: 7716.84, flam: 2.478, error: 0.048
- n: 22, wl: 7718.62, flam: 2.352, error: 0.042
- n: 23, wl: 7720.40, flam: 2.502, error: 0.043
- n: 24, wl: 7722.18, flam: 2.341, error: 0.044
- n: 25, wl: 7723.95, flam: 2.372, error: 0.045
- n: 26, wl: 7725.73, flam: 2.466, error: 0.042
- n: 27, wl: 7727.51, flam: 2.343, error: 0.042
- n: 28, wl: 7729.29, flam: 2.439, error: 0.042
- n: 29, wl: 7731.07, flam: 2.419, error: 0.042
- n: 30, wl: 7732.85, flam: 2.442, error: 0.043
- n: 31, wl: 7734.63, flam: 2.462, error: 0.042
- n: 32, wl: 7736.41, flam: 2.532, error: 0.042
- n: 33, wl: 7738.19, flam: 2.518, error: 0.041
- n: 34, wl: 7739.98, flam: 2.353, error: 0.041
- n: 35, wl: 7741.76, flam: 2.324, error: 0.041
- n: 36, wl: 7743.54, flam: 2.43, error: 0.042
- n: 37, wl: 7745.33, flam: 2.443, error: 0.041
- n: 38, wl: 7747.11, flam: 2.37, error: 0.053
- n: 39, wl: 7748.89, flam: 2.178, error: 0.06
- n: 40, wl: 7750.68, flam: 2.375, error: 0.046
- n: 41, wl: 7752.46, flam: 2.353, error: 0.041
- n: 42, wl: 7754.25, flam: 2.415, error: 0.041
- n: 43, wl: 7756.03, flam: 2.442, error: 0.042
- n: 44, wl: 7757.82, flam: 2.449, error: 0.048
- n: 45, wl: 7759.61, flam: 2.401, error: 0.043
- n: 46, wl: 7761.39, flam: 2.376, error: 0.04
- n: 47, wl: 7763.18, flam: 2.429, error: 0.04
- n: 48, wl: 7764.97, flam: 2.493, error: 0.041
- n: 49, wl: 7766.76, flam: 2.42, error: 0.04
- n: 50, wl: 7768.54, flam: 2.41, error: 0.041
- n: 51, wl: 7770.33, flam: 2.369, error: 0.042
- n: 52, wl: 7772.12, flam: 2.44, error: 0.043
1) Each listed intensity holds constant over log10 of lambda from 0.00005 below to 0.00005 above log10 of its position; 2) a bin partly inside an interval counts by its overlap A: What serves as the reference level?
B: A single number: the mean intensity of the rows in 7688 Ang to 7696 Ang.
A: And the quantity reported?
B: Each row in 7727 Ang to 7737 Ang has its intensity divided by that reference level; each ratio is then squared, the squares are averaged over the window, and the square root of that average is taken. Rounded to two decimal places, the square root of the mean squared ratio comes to 1.01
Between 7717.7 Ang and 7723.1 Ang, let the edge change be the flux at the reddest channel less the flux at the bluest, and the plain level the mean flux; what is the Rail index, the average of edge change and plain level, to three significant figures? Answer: 1.19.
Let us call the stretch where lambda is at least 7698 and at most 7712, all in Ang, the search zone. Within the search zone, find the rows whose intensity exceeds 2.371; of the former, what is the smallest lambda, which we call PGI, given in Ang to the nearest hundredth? 7704.41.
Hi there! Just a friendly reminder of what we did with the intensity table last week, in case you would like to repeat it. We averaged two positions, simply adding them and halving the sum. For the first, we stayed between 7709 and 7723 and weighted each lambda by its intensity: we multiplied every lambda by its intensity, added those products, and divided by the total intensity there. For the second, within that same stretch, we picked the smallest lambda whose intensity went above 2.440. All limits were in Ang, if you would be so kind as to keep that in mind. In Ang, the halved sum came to 7713.7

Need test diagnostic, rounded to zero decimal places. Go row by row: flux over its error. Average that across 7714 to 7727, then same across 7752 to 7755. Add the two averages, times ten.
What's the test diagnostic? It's 1112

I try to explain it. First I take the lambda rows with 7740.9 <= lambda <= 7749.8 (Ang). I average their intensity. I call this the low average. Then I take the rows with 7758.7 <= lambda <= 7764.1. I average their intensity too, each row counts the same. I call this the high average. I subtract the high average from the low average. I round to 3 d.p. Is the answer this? -0.053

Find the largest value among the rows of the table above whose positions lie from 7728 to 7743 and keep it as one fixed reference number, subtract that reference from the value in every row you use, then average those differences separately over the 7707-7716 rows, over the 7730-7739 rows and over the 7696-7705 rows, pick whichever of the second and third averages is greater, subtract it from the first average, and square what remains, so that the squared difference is 0.0056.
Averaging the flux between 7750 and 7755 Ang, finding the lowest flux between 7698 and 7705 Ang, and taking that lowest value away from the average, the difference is 0.24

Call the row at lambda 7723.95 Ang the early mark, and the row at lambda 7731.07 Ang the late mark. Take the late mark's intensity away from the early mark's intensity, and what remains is -0.05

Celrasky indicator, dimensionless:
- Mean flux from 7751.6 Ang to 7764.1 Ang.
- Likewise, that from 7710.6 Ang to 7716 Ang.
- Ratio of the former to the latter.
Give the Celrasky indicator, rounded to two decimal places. 1.00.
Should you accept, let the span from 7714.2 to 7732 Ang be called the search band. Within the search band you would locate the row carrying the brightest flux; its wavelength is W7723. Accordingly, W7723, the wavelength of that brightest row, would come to 7720.40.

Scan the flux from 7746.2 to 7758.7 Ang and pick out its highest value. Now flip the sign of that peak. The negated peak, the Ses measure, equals -2.45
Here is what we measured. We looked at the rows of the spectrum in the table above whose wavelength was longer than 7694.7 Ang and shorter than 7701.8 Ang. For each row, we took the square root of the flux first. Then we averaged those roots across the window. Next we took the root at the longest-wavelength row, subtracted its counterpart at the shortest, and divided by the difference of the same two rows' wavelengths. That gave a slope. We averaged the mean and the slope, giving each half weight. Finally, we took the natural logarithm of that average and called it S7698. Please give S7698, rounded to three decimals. -0.278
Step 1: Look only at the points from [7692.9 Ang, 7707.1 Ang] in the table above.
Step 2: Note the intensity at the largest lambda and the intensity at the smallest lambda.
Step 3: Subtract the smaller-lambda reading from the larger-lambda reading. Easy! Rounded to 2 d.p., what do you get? -0.26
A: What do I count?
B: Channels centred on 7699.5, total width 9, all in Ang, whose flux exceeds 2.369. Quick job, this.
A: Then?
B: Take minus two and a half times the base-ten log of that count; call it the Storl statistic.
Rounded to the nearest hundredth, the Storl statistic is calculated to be -0.75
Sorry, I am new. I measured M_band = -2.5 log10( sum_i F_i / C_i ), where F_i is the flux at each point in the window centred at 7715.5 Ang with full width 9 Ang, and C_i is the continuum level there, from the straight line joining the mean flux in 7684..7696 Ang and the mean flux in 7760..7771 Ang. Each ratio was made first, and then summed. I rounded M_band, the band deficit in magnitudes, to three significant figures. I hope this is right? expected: -1.74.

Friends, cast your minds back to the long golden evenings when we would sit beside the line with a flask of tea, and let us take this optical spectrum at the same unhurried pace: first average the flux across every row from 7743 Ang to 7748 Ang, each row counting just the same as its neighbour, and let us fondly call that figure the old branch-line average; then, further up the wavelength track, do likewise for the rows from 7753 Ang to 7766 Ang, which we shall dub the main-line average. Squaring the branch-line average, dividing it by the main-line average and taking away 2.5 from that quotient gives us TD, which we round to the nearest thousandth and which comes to -0.101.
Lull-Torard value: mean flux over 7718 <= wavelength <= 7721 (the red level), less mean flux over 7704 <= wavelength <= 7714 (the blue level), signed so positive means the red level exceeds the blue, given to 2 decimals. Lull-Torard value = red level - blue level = 0.01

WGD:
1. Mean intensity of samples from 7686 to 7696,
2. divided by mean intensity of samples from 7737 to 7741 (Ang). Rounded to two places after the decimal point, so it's 1.00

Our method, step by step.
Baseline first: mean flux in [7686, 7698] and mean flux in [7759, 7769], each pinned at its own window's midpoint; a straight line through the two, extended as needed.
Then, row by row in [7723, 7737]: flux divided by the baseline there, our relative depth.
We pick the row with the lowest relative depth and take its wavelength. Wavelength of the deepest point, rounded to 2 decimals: 7727.51 Ang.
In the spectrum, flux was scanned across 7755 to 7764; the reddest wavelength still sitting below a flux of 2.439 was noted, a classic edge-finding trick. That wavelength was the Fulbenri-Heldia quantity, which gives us 7763.18 Ang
